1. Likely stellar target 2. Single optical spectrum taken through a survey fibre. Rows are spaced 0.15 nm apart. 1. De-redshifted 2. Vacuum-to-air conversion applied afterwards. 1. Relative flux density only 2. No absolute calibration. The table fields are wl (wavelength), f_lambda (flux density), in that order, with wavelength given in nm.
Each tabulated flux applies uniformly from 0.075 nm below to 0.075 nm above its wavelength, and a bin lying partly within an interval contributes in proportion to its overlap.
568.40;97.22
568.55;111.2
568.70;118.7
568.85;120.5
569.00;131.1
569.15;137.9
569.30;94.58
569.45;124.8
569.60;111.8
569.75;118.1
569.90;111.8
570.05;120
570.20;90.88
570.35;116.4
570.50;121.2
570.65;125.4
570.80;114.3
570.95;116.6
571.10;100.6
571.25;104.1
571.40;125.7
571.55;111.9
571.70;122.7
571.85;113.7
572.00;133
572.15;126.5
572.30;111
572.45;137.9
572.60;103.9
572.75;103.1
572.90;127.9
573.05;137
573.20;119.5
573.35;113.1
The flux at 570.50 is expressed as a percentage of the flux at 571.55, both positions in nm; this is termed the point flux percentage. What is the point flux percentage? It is 108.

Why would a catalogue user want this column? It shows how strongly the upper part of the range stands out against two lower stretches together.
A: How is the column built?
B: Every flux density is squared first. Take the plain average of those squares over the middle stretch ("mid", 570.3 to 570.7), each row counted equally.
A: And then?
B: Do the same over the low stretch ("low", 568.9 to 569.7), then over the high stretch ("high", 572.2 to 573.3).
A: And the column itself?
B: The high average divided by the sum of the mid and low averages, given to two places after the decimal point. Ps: 0.50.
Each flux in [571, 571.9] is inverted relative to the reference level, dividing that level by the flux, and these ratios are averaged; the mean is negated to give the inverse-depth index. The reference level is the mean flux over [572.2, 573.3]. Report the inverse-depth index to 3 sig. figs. -1.07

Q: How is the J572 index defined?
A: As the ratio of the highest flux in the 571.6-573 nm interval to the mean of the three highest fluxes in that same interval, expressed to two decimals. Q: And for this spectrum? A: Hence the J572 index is 1.04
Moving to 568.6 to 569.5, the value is 1.05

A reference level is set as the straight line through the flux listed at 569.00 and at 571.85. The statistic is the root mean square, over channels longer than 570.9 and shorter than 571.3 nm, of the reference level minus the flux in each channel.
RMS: 12.8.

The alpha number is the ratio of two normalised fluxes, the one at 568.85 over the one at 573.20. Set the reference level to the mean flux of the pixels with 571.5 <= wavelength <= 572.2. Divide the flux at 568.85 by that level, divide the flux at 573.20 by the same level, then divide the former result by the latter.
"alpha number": 1.01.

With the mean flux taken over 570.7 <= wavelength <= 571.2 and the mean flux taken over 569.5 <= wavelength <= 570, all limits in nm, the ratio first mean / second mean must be 0.97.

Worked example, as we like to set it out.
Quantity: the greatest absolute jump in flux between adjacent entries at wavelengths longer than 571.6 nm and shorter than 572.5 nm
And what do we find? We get 27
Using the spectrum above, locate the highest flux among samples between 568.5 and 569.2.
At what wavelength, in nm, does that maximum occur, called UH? 569.15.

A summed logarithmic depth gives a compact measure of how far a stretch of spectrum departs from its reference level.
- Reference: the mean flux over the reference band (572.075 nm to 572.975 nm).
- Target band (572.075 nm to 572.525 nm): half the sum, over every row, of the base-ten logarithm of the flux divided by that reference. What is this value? 0.03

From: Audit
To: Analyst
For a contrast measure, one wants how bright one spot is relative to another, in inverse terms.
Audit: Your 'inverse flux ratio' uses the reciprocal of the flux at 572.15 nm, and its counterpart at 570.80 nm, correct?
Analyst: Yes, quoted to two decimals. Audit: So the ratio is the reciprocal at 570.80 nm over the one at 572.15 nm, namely 1.11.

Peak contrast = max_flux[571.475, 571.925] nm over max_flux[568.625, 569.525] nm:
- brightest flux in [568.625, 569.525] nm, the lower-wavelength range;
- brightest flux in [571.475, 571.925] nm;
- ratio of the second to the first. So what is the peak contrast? 0.89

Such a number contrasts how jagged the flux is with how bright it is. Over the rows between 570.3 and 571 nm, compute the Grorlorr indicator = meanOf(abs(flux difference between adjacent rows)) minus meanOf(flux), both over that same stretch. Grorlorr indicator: -113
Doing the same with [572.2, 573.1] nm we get -101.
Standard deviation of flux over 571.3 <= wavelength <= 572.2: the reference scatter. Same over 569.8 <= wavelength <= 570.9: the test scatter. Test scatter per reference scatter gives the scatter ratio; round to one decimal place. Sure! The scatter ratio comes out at 1.4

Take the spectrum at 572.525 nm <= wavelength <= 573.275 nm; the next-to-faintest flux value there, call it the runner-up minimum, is 103.9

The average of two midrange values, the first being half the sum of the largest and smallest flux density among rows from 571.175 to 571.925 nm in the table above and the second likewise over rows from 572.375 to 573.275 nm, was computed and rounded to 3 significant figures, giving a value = 118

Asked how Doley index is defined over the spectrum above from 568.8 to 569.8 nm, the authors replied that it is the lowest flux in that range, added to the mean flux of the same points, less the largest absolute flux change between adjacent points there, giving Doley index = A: 171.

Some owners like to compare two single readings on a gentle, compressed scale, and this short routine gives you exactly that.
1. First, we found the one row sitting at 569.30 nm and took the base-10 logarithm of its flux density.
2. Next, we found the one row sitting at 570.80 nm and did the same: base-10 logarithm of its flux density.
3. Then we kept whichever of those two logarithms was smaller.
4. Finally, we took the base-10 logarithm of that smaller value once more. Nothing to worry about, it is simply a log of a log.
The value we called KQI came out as 0.296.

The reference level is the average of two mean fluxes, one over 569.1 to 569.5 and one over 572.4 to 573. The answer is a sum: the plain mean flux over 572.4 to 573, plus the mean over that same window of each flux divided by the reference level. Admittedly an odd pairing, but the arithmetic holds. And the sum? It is 119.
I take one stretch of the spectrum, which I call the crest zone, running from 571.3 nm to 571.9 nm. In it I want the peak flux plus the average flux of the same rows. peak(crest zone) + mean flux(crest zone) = 244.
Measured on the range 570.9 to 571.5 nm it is 237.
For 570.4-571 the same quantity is 245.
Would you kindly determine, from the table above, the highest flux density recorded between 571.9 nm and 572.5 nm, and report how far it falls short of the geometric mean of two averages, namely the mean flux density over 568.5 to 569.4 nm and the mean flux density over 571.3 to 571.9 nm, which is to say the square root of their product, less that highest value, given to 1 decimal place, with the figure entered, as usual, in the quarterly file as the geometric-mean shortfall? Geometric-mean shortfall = -19.2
